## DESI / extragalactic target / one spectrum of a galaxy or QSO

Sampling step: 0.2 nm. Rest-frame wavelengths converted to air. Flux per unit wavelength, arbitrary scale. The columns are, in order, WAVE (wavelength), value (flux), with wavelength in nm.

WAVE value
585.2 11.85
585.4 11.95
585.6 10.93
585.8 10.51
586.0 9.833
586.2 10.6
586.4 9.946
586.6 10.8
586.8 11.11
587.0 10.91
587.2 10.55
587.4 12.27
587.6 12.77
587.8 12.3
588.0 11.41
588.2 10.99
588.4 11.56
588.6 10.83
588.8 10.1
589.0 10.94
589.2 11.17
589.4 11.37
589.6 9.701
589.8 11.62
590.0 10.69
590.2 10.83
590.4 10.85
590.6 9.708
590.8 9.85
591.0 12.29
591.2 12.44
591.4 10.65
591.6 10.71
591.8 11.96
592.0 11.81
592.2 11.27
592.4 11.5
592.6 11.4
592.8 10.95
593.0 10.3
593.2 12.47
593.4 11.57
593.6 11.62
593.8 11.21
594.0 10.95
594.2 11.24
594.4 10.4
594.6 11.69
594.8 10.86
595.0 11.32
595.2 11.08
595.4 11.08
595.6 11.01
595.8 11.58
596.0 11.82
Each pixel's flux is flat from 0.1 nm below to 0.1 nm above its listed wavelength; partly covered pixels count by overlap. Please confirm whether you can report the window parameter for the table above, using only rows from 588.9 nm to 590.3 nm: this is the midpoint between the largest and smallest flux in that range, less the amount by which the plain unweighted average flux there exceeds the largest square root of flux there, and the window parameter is 3.17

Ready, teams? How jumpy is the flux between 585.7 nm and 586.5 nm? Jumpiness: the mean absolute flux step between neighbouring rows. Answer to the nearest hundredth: 0.70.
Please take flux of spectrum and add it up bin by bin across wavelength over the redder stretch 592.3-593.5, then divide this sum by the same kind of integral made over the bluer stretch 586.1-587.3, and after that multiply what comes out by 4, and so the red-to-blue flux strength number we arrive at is 4.27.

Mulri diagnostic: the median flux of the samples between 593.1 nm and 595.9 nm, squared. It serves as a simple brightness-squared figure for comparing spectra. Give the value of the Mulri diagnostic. 126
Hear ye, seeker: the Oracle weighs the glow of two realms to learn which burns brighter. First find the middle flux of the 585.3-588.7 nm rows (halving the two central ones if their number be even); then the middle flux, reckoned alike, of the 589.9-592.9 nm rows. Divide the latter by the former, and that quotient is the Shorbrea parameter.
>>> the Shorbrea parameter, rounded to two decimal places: 1.00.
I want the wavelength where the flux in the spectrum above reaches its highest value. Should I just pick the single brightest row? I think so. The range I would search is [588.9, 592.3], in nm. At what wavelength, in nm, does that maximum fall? 591.2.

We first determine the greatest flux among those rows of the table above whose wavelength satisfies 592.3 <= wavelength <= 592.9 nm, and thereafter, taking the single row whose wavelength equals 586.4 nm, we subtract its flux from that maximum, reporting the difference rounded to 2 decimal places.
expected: 1.55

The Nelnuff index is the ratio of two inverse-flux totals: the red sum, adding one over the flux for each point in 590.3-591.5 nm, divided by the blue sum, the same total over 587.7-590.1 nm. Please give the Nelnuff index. 0.51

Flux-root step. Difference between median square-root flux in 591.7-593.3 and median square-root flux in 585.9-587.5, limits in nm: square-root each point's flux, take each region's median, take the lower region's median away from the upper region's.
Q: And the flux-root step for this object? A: 0.11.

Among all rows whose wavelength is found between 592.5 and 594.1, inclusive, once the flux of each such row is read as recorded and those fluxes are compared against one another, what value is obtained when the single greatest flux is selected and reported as 12.47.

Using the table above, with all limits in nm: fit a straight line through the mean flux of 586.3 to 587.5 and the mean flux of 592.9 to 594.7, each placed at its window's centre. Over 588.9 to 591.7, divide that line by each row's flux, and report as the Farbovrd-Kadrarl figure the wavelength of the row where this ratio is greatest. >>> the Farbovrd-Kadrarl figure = 590.6 nm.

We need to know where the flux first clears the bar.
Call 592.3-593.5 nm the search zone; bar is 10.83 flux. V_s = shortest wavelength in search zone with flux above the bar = 592.4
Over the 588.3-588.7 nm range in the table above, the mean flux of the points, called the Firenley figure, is 11.2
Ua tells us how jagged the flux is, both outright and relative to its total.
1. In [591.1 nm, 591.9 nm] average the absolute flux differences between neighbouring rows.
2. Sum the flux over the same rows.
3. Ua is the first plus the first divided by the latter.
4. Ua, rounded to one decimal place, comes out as 1.1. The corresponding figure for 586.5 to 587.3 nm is 0.3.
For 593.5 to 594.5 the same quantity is 0.5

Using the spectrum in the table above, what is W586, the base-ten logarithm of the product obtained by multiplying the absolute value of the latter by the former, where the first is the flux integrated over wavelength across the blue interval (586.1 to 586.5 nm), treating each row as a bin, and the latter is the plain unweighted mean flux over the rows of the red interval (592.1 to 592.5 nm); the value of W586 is 1.67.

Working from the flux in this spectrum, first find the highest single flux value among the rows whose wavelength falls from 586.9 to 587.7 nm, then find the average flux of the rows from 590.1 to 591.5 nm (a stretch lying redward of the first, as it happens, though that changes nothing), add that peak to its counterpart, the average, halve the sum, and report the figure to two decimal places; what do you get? 11.86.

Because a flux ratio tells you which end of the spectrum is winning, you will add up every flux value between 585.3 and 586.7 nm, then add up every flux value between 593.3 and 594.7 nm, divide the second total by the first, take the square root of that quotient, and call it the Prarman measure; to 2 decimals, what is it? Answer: 1.03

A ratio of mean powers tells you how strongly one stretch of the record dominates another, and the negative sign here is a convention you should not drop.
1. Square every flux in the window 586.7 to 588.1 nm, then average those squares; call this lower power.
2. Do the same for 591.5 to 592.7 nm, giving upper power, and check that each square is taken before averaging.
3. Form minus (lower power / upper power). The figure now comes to -1.03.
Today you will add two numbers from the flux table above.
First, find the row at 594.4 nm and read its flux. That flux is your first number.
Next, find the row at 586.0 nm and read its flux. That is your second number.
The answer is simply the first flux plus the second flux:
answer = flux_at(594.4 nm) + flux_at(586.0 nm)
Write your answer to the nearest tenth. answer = 20.2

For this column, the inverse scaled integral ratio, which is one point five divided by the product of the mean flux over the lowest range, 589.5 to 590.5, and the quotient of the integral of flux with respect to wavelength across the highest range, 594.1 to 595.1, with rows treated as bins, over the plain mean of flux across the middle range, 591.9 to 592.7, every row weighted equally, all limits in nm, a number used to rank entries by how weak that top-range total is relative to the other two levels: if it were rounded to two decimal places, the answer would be 0.14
